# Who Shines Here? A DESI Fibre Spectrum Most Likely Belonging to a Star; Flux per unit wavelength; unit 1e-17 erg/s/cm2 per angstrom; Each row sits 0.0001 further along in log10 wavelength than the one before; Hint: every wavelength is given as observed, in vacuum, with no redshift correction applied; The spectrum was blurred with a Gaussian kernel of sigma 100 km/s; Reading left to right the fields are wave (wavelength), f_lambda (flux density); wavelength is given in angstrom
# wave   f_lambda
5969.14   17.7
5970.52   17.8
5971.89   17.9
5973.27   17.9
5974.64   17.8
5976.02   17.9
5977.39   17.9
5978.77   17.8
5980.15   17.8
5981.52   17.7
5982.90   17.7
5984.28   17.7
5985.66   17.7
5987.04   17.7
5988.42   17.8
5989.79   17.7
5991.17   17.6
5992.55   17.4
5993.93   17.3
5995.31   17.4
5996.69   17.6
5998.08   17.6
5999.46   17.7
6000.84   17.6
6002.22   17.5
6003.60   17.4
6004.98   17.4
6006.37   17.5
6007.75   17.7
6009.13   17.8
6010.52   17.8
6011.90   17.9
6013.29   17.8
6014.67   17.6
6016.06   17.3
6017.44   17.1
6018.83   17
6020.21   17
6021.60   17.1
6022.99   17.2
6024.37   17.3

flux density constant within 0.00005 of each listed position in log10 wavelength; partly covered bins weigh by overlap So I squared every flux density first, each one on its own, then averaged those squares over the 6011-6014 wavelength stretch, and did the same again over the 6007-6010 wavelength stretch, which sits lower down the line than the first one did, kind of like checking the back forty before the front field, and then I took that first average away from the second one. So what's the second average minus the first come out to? -4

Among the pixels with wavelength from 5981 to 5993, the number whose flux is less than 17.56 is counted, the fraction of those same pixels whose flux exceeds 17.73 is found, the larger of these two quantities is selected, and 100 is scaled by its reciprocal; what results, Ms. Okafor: 100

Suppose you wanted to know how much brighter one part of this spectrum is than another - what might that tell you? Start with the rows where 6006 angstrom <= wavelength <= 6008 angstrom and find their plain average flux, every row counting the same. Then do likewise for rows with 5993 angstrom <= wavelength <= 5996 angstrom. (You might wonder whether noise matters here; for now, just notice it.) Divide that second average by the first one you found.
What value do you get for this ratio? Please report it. 0.99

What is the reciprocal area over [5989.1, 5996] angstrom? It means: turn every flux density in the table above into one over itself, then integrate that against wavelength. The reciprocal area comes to 0.395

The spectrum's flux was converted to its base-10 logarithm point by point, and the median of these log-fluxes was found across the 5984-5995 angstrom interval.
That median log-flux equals 1.25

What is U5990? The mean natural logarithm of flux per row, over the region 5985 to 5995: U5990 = 2.87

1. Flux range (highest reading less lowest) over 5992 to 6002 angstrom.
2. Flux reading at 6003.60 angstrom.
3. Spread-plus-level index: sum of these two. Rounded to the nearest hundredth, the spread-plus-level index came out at 17.80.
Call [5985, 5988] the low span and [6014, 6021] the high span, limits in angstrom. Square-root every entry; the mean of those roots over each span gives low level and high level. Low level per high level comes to 1.014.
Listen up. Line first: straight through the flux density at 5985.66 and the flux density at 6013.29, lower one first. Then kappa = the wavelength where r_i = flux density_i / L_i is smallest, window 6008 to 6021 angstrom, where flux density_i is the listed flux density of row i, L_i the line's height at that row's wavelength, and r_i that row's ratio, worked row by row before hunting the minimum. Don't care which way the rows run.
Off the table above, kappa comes 6020.21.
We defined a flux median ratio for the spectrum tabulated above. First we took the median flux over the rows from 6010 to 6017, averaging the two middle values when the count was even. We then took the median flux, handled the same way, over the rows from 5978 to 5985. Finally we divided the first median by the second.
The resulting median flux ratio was 1.01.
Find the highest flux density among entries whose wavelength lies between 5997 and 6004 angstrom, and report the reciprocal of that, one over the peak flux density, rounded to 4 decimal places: 0.0565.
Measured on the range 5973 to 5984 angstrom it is 0.0559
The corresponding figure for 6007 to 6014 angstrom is 0.0559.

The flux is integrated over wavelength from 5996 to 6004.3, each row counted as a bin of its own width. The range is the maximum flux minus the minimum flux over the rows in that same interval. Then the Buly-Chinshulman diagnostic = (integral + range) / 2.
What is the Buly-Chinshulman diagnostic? 73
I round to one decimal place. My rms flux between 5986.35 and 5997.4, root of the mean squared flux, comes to 17.6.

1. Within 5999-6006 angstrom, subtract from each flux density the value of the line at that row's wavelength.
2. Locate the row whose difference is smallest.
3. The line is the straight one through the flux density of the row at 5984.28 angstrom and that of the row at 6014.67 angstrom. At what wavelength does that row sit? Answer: 6003.60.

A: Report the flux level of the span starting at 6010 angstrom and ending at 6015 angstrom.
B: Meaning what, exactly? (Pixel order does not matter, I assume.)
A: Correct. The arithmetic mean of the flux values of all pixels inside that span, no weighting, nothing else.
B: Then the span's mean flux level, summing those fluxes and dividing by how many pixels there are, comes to 17.8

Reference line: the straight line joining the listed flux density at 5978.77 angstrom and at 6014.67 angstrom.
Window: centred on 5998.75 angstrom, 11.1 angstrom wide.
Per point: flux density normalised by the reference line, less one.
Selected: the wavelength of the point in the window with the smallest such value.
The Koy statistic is 5993.93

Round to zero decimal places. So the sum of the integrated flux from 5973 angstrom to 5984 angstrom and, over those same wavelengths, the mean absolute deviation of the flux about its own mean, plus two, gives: 198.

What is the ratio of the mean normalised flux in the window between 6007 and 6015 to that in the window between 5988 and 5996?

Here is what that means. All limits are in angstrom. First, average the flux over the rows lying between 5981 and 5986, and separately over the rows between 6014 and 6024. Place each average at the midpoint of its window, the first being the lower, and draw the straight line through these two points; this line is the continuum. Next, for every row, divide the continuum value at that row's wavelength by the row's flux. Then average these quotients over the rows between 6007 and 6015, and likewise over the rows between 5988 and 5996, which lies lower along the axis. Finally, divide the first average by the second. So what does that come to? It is 0.971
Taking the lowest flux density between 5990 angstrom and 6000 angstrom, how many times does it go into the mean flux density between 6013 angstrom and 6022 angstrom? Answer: 0.998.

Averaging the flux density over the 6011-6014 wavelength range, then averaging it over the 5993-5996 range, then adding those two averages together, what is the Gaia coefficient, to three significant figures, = 35.2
